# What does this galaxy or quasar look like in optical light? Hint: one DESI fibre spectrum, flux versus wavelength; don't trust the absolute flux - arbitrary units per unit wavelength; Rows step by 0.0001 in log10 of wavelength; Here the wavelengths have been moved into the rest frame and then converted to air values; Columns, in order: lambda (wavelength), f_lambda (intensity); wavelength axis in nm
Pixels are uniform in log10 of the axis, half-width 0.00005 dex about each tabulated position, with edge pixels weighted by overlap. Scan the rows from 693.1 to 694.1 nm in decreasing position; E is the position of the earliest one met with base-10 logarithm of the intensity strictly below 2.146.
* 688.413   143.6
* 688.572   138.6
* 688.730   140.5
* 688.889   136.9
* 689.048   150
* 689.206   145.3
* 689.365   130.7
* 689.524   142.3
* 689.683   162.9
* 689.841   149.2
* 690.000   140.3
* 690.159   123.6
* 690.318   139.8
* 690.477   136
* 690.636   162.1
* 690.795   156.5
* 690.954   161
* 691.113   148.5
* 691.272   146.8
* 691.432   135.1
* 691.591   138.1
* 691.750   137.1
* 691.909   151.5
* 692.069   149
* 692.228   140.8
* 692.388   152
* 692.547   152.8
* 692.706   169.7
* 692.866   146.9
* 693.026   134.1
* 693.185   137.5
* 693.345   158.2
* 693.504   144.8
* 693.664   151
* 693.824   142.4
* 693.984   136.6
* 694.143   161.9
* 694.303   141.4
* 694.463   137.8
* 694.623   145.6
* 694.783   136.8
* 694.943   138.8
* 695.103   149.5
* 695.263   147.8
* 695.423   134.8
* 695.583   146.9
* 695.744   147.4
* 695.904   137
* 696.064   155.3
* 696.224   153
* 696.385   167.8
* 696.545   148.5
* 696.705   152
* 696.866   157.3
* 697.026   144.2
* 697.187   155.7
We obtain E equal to 693.984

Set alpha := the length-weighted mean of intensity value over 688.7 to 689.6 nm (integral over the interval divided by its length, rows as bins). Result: 141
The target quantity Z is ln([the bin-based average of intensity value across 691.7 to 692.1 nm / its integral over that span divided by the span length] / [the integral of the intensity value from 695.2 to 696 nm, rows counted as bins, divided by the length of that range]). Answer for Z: 0.021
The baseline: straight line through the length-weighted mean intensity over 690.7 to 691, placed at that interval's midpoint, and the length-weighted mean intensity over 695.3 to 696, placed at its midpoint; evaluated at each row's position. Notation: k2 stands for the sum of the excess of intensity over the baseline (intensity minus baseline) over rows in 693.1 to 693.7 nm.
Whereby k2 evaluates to -8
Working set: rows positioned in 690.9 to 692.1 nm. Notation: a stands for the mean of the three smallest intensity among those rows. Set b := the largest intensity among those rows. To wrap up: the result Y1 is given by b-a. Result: 24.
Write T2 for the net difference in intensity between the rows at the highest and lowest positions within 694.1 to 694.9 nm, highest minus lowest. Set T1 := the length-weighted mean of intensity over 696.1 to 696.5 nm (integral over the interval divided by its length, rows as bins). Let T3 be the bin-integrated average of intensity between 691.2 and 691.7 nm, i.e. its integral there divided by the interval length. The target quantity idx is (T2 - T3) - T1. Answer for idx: -324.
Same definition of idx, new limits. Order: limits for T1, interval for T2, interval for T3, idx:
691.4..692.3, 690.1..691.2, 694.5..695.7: -260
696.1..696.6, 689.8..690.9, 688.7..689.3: -292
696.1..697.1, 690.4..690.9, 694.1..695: -277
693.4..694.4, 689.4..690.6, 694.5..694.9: -293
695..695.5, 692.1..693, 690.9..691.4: -288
